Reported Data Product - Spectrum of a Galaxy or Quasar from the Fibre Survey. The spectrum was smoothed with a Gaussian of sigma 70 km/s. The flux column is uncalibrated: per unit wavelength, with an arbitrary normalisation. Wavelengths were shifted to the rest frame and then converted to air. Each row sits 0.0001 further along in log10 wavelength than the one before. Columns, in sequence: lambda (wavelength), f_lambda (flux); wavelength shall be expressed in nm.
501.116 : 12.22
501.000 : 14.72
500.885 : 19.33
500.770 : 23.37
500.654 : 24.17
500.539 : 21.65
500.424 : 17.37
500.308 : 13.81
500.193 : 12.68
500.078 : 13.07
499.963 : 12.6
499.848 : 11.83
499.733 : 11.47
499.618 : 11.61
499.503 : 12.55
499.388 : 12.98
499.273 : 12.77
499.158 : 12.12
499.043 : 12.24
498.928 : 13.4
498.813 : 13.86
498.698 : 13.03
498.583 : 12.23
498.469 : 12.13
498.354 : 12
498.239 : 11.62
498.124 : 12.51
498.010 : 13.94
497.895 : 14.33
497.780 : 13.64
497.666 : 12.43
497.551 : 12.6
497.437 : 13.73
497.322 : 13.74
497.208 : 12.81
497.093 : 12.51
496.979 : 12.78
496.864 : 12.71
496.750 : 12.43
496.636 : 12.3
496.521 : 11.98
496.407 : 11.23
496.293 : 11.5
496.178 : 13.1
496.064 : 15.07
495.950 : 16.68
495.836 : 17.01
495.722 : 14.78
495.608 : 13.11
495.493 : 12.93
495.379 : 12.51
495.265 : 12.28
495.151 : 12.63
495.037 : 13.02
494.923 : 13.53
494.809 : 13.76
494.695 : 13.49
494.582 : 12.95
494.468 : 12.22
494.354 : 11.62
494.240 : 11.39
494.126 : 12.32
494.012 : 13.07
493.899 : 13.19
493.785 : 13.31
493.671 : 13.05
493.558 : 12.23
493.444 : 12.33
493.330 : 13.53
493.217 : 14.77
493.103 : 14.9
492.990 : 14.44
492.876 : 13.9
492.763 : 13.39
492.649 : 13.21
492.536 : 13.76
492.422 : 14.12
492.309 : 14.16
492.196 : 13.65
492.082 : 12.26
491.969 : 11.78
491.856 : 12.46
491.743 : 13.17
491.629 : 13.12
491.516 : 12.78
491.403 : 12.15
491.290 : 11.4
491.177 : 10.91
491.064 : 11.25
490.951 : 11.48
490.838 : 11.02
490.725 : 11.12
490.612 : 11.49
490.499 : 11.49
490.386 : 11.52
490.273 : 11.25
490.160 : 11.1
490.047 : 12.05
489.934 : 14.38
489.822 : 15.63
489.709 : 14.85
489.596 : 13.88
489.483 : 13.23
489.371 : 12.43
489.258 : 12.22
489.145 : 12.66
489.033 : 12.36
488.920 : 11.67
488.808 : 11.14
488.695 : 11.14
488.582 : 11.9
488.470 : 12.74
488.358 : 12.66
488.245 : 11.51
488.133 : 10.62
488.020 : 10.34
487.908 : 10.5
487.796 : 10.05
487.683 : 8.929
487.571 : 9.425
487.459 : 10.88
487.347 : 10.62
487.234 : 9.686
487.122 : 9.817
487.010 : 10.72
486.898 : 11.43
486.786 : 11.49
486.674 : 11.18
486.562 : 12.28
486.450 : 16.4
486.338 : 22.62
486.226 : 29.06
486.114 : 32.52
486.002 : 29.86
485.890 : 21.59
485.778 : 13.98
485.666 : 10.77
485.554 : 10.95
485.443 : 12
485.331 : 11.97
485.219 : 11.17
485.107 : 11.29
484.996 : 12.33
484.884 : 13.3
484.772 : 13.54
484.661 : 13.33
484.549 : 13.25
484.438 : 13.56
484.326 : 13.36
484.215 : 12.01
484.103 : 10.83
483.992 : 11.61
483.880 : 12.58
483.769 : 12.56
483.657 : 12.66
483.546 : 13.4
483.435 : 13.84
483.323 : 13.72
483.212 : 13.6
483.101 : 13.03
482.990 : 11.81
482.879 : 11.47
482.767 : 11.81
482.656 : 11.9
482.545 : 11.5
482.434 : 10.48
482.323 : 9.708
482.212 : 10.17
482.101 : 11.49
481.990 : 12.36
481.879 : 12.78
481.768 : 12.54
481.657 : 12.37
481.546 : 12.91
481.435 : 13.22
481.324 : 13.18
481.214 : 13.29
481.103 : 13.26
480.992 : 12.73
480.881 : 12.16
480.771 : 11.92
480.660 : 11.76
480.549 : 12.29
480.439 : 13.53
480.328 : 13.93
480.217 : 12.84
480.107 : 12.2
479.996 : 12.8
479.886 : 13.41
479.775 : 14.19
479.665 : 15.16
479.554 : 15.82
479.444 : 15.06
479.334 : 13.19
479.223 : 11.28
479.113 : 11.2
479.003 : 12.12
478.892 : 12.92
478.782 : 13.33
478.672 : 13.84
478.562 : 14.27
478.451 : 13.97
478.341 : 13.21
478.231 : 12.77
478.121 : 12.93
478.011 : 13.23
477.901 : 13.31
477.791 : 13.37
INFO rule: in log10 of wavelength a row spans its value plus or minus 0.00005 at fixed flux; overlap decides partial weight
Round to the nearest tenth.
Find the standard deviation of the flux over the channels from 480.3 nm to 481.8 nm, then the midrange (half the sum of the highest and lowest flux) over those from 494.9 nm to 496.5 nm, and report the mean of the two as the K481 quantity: 7.4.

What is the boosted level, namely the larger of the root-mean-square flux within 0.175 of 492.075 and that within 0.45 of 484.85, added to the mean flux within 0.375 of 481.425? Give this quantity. 25.7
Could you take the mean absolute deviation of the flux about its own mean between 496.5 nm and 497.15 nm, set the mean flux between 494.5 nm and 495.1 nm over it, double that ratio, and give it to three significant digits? 124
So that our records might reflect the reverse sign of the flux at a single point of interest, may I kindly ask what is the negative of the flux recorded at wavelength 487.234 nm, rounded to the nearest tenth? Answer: -9.7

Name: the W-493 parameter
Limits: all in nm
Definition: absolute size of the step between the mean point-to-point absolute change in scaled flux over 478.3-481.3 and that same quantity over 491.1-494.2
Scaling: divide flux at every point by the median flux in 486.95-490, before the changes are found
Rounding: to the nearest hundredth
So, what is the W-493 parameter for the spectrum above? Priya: 0.01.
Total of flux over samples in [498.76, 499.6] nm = 90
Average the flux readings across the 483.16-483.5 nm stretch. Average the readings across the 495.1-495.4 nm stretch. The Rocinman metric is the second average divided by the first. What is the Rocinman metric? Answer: 0.91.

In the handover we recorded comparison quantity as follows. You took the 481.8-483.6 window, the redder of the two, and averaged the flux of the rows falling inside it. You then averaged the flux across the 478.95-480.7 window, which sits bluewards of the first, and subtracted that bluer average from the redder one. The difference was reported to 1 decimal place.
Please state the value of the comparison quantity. -1.1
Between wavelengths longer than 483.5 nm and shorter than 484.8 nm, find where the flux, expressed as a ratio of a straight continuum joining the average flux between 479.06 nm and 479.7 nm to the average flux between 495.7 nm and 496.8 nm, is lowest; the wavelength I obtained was 484.103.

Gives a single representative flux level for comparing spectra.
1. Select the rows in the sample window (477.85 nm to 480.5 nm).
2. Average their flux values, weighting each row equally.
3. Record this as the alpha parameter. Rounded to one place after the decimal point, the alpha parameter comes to 13.4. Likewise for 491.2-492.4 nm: 12.7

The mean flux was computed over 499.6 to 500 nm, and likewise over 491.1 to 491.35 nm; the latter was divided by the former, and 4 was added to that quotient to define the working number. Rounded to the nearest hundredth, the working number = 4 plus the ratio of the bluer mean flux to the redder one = 4.94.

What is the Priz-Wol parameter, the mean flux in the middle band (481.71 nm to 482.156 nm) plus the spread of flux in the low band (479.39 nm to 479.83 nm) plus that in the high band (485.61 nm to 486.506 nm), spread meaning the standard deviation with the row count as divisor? 20.3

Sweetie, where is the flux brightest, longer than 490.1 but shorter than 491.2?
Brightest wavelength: 490.386 nm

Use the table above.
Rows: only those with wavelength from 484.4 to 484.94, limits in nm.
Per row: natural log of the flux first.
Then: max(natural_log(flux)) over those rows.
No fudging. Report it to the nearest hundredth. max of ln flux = 2.61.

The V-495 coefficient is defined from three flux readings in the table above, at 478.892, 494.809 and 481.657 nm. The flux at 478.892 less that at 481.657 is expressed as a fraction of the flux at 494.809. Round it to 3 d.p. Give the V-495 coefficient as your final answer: 0.040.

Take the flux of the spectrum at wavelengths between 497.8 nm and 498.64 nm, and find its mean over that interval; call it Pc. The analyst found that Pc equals 12.7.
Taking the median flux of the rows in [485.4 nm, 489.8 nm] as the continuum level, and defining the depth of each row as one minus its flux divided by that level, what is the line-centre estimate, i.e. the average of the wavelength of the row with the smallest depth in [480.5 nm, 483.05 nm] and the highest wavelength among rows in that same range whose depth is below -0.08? 481.55 nm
